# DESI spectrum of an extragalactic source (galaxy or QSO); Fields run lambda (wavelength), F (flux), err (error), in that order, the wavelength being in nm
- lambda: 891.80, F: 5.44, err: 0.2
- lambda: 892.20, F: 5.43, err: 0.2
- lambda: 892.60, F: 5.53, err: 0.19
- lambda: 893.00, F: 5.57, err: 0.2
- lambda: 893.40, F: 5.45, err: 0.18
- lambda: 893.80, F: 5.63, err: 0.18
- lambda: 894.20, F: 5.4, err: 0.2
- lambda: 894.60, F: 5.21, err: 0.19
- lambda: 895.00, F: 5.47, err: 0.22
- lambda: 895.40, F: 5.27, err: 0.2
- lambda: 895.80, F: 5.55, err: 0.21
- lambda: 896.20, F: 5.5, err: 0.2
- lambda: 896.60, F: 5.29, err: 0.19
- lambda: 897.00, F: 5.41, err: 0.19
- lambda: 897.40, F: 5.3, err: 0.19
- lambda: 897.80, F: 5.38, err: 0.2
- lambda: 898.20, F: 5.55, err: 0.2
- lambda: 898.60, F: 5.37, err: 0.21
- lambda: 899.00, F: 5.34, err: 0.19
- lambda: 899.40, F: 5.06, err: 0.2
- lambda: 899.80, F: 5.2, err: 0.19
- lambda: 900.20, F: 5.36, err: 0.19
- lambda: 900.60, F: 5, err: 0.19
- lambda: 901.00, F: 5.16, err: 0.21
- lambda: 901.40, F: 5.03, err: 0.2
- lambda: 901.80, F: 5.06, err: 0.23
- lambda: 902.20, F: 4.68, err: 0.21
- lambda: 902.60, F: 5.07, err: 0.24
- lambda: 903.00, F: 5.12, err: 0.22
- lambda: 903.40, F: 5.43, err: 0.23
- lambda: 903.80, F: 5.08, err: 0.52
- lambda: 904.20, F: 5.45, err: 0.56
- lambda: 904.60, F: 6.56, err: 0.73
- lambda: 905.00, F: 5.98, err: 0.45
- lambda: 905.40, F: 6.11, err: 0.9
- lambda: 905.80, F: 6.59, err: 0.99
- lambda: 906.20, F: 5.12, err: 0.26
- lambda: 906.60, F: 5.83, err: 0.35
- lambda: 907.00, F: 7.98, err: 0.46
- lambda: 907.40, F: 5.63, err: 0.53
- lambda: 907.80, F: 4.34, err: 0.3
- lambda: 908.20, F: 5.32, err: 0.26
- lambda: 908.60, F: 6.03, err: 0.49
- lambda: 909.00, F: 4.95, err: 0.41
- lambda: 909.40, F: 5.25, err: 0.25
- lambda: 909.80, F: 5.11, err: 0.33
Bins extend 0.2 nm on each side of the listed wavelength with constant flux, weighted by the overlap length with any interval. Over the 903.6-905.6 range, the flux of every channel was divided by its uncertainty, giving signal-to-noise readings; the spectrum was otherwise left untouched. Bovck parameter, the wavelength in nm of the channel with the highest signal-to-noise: 905.00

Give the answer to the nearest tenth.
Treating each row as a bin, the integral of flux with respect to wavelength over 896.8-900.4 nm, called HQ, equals 19.2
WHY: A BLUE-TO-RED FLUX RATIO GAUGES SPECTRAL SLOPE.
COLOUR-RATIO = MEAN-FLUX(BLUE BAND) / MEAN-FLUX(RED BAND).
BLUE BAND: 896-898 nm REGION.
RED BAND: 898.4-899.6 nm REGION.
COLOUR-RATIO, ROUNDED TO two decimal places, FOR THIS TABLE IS 1.02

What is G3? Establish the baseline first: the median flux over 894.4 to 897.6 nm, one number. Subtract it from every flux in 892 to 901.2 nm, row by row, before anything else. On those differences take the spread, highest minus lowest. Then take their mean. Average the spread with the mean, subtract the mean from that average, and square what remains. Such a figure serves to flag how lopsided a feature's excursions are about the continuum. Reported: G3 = 0.1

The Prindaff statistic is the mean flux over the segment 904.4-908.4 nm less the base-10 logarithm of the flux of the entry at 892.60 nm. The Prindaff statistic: 5.20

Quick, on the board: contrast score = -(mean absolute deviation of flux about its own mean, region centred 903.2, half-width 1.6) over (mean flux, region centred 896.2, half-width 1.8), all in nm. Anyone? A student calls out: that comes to -0.071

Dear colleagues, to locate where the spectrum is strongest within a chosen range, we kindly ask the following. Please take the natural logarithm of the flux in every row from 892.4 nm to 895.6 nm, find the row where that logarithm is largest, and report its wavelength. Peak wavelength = 893.80 nm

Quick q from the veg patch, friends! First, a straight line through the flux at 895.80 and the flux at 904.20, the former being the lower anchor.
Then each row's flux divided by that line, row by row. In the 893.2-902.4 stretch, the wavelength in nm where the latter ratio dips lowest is 902.20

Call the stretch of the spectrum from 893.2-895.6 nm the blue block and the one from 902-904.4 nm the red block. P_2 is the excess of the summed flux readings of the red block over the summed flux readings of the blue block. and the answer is -1.6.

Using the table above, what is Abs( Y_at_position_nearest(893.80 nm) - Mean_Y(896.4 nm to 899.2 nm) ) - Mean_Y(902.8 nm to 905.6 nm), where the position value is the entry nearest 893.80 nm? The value -5.4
